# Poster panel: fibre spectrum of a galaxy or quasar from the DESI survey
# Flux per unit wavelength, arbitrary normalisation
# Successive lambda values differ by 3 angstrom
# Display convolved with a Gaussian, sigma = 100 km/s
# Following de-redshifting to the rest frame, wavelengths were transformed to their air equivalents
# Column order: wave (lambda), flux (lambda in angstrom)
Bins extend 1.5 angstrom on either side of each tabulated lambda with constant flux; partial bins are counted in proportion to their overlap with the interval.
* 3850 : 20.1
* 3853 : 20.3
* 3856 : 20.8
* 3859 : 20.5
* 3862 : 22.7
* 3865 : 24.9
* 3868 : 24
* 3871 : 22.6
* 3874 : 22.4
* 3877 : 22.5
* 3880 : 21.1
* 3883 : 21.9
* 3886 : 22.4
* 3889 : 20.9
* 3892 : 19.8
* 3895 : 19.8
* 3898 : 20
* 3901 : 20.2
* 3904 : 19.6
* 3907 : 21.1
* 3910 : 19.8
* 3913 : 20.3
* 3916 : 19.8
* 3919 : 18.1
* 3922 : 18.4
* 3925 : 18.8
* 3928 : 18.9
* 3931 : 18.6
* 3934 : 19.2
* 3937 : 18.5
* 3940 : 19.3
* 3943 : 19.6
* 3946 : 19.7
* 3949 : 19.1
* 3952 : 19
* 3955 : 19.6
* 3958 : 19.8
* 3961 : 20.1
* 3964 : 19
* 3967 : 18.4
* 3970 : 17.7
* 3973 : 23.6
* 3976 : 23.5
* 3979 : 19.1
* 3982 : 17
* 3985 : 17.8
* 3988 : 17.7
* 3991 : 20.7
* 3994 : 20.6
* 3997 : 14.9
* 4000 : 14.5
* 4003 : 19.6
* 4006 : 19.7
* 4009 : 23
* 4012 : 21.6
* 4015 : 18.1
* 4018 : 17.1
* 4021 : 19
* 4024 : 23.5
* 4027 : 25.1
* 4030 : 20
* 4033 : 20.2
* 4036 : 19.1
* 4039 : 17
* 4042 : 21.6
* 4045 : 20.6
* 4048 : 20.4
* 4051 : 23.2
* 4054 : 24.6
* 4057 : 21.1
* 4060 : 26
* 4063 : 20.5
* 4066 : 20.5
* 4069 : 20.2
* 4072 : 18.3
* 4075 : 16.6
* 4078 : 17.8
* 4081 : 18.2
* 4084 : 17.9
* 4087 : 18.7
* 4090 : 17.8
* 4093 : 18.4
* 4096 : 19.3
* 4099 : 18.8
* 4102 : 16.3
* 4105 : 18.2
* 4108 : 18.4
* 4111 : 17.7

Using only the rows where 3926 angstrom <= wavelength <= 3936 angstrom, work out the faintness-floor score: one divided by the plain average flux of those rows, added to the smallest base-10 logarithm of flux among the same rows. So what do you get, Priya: 1.32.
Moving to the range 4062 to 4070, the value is 1.35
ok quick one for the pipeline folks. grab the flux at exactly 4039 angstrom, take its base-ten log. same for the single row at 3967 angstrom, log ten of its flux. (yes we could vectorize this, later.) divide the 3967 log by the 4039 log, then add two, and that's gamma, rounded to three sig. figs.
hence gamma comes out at 3.03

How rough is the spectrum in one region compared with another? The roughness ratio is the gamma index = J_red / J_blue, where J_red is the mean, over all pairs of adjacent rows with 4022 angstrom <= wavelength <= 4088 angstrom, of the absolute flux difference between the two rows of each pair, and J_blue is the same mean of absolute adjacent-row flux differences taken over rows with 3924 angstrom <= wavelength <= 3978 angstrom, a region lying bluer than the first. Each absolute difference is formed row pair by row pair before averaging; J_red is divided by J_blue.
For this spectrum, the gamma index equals 2.5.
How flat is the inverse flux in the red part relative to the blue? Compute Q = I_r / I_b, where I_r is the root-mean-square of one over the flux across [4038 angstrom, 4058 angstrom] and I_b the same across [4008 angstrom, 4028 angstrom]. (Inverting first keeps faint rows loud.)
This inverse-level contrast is 0.98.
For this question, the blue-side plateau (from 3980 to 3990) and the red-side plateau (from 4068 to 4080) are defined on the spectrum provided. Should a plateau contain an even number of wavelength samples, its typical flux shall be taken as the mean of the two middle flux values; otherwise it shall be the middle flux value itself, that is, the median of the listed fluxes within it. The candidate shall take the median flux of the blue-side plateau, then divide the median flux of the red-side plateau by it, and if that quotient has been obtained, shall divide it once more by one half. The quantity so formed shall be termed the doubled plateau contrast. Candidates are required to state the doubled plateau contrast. 2.04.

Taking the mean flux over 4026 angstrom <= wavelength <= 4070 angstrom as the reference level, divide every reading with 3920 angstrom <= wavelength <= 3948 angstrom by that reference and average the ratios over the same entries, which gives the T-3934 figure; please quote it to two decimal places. 0.89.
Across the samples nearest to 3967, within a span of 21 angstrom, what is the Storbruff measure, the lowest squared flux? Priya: 313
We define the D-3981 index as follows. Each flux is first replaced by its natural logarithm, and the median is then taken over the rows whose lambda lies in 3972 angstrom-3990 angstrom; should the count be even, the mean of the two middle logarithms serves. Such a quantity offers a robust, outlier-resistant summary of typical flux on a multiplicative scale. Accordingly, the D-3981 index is 2.91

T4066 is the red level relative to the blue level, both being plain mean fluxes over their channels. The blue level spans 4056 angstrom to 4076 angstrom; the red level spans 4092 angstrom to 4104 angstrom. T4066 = 0.89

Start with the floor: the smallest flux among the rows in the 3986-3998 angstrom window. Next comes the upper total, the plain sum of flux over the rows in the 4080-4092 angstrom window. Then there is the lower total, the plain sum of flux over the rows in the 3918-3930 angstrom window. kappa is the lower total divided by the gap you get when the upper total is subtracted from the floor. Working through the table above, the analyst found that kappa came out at -1.29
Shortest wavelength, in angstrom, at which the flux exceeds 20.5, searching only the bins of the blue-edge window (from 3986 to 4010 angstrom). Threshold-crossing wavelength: 3991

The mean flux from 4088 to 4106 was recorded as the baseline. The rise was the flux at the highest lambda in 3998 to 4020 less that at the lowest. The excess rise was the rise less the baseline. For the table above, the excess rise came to -15.5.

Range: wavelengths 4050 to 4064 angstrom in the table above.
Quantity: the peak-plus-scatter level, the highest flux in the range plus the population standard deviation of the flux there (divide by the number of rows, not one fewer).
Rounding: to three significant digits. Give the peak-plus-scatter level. 28.1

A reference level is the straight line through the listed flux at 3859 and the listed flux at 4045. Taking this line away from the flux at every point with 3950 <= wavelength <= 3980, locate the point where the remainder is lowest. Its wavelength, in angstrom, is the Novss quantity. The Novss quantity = 3970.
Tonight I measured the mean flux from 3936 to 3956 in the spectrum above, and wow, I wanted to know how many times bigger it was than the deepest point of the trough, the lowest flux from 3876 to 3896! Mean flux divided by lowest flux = 0.97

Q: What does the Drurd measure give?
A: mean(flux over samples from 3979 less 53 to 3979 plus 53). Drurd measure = 19.5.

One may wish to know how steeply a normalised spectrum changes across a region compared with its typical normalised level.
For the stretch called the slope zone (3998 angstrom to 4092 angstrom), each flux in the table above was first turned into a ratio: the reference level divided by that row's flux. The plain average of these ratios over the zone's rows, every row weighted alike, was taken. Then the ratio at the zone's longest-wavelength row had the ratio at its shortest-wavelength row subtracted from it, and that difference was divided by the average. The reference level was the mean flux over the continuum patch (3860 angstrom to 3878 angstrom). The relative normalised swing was -0.25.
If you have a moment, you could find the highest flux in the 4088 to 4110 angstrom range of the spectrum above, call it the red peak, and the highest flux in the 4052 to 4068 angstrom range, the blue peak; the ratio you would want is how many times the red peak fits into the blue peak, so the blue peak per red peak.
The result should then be 1.35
